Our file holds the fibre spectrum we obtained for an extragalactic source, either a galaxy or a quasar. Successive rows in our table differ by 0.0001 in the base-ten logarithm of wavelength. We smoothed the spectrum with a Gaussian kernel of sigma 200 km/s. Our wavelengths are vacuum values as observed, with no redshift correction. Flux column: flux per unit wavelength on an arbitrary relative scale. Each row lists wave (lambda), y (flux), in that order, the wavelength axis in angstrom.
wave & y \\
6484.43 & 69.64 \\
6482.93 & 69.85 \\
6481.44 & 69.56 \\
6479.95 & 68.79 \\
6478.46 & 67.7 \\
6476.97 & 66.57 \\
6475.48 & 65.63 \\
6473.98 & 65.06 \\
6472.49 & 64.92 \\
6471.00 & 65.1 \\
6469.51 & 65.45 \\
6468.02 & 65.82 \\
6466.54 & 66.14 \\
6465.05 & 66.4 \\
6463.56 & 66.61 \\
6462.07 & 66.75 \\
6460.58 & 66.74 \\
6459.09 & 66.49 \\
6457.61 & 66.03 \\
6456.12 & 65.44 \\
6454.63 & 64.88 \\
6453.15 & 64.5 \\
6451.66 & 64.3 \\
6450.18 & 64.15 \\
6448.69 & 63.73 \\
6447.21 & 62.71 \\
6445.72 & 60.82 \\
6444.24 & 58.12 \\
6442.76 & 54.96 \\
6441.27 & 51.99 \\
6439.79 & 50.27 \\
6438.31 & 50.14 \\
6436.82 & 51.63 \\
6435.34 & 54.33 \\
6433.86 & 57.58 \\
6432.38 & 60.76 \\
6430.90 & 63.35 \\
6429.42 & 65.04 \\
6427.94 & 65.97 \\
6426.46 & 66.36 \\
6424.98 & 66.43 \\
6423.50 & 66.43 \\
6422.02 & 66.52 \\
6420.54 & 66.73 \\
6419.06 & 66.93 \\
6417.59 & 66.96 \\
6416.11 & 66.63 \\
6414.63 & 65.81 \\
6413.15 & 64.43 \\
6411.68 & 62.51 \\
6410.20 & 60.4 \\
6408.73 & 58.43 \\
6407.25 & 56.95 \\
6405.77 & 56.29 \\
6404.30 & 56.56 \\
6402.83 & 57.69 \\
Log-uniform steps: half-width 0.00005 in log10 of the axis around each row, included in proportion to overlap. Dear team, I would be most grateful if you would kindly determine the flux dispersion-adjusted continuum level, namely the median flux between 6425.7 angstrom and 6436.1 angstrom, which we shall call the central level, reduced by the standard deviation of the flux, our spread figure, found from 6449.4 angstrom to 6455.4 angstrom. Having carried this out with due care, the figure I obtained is 63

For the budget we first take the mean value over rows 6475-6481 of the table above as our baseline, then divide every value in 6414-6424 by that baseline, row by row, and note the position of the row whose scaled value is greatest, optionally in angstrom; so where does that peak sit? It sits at 6417.59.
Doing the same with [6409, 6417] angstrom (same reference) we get 6416.11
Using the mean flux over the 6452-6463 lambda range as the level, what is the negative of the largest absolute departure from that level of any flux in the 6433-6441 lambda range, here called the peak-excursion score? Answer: -16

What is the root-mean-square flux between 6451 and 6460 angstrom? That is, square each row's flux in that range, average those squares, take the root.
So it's 65.3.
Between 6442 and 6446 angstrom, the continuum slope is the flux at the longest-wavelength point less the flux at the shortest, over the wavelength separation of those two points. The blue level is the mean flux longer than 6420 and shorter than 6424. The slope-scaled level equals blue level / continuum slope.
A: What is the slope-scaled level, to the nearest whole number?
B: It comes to 34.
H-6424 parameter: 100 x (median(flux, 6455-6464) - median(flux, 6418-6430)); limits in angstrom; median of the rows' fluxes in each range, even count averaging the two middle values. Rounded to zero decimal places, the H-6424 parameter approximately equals 12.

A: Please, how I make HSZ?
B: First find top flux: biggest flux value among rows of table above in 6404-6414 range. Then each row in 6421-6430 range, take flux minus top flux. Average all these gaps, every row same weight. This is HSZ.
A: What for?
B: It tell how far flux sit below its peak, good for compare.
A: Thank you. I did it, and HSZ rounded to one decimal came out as 1.7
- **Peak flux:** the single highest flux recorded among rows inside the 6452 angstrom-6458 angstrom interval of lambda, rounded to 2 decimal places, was 66.03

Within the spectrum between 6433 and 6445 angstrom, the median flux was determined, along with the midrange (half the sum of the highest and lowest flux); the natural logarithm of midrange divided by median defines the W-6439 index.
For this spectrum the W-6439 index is 0.02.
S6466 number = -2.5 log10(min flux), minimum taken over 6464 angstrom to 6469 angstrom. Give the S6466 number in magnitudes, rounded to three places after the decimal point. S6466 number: -4.546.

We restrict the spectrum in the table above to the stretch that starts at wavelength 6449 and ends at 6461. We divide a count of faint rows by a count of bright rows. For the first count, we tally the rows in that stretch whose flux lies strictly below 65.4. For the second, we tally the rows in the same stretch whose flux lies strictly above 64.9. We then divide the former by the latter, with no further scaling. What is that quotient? 1.00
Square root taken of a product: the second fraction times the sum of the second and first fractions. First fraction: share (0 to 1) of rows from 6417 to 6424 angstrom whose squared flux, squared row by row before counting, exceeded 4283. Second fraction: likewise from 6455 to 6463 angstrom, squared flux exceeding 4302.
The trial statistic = 1.2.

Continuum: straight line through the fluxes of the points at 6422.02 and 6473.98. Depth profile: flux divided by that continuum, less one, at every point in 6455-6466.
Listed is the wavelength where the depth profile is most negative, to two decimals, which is 6456.12 angstrom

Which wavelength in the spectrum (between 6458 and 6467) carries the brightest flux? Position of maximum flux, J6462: 6462.07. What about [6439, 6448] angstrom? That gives 6447.21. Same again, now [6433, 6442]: 6433.86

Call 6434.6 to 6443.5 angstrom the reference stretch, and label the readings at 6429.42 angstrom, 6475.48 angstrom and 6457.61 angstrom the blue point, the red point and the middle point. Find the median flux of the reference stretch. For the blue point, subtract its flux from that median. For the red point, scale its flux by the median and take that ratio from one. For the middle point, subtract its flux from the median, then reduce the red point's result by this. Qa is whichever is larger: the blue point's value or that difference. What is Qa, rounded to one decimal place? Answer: 14.0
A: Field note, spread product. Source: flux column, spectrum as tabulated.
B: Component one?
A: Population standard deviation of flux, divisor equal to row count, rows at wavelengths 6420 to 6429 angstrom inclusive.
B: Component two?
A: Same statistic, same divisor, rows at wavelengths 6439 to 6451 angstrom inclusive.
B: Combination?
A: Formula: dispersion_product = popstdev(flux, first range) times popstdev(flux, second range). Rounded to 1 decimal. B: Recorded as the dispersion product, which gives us 1.2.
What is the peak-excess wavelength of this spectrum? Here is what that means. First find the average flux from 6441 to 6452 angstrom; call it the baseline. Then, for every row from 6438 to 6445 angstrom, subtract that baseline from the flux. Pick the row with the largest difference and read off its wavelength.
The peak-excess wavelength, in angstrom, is 6444.24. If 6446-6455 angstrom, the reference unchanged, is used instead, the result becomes 6454.63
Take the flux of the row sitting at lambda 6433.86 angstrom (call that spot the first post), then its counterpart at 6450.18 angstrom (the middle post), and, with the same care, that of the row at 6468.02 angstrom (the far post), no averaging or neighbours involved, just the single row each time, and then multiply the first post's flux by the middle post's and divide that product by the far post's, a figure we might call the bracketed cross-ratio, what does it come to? 56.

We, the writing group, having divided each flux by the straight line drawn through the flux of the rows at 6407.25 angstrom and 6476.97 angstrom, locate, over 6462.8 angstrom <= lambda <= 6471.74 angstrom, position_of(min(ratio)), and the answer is 6471.00 angstrom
